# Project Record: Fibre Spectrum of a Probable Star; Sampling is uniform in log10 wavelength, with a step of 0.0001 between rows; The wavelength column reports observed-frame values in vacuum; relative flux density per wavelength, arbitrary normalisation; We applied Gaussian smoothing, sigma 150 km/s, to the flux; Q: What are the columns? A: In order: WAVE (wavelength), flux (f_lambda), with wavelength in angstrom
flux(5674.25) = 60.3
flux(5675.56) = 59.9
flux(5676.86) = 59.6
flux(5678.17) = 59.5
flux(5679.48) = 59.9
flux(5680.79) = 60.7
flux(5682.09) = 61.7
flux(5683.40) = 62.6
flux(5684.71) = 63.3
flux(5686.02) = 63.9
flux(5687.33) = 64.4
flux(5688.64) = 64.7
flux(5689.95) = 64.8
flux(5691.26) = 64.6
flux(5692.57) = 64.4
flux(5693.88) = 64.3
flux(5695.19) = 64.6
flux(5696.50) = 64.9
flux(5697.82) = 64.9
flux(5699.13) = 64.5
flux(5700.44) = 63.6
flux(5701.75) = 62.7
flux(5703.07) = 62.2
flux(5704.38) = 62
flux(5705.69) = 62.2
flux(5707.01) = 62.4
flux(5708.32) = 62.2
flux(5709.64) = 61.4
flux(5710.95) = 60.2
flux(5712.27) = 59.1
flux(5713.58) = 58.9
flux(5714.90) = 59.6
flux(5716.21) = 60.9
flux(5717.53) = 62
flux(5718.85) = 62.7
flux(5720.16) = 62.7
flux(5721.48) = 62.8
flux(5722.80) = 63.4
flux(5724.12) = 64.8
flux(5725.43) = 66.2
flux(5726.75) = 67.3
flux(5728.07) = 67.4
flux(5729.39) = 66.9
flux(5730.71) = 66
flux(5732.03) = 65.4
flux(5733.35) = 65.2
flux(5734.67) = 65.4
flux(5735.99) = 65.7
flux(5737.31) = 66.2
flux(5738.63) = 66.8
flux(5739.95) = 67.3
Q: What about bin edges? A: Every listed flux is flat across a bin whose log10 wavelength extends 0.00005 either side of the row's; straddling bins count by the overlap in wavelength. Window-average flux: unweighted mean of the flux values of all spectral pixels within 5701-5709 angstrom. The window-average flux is 62.3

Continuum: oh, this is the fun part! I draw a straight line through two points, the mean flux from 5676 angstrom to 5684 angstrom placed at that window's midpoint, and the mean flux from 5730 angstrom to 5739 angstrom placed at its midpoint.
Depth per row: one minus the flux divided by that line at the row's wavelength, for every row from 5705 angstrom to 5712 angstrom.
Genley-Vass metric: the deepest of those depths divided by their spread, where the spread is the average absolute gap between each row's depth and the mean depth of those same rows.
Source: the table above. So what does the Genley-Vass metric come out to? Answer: 4.0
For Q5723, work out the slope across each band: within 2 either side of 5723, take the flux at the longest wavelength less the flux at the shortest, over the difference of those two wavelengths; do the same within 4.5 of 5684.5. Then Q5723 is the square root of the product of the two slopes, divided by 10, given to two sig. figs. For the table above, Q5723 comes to 0.062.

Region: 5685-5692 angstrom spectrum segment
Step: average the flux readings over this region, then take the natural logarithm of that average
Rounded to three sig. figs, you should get 4.17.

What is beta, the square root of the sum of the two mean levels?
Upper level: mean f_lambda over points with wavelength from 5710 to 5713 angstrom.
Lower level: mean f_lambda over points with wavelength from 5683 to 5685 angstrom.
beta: 11.1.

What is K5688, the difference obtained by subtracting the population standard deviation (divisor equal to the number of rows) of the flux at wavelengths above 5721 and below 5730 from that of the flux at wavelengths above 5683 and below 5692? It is -0.99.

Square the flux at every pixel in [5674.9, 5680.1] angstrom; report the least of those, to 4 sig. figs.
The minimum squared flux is 3540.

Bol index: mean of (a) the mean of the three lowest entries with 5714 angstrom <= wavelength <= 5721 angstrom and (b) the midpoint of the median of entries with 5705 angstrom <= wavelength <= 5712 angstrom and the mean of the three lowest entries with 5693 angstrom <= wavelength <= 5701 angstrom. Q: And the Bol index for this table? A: 62.0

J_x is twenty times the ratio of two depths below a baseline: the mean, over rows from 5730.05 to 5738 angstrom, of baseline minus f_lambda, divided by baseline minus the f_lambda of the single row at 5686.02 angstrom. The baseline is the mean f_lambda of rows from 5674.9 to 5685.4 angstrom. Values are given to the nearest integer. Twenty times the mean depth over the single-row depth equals 32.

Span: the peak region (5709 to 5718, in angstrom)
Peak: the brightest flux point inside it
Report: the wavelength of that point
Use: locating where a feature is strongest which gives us 5717.53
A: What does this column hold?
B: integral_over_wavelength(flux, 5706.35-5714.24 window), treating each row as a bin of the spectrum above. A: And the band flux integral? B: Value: 479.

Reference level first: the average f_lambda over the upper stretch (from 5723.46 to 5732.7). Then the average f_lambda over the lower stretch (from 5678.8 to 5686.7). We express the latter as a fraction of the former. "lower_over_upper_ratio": 0.94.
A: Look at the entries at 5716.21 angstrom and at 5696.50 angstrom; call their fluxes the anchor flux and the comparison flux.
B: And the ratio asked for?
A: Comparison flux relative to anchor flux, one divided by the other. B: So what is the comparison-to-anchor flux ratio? 1.066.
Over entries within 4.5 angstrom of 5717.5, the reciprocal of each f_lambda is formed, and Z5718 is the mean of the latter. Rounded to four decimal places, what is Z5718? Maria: 0.0163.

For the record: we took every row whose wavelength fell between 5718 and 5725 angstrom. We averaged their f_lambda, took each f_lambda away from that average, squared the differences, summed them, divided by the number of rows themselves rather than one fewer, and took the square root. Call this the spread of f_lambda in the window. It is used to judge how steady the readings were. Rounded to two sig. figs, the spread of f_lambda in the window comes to 0.80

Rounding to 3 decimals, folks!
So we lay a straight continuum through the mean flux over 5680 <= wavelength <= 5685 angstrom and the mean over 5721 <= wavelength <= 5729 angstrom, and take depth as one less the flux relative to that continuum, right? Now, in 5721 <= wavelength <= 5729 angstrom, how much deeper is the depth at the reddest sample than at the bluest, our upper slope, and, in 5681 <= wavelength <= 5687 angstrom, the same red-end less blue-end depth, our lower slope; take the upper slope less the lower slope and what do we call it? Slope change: -0.032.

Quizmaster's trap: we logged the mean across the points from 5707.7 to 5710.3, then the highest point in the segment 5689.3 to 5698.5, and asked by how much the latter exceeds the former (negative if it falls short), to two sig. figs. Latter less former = 3.1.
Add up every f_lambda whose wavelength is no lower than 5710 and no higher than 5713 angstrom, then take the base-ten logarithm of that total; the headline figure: 2.08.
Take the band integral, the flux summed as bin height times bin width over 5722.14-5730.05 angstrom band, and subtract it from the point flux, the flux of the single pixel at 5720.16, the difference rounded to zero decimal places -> -459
